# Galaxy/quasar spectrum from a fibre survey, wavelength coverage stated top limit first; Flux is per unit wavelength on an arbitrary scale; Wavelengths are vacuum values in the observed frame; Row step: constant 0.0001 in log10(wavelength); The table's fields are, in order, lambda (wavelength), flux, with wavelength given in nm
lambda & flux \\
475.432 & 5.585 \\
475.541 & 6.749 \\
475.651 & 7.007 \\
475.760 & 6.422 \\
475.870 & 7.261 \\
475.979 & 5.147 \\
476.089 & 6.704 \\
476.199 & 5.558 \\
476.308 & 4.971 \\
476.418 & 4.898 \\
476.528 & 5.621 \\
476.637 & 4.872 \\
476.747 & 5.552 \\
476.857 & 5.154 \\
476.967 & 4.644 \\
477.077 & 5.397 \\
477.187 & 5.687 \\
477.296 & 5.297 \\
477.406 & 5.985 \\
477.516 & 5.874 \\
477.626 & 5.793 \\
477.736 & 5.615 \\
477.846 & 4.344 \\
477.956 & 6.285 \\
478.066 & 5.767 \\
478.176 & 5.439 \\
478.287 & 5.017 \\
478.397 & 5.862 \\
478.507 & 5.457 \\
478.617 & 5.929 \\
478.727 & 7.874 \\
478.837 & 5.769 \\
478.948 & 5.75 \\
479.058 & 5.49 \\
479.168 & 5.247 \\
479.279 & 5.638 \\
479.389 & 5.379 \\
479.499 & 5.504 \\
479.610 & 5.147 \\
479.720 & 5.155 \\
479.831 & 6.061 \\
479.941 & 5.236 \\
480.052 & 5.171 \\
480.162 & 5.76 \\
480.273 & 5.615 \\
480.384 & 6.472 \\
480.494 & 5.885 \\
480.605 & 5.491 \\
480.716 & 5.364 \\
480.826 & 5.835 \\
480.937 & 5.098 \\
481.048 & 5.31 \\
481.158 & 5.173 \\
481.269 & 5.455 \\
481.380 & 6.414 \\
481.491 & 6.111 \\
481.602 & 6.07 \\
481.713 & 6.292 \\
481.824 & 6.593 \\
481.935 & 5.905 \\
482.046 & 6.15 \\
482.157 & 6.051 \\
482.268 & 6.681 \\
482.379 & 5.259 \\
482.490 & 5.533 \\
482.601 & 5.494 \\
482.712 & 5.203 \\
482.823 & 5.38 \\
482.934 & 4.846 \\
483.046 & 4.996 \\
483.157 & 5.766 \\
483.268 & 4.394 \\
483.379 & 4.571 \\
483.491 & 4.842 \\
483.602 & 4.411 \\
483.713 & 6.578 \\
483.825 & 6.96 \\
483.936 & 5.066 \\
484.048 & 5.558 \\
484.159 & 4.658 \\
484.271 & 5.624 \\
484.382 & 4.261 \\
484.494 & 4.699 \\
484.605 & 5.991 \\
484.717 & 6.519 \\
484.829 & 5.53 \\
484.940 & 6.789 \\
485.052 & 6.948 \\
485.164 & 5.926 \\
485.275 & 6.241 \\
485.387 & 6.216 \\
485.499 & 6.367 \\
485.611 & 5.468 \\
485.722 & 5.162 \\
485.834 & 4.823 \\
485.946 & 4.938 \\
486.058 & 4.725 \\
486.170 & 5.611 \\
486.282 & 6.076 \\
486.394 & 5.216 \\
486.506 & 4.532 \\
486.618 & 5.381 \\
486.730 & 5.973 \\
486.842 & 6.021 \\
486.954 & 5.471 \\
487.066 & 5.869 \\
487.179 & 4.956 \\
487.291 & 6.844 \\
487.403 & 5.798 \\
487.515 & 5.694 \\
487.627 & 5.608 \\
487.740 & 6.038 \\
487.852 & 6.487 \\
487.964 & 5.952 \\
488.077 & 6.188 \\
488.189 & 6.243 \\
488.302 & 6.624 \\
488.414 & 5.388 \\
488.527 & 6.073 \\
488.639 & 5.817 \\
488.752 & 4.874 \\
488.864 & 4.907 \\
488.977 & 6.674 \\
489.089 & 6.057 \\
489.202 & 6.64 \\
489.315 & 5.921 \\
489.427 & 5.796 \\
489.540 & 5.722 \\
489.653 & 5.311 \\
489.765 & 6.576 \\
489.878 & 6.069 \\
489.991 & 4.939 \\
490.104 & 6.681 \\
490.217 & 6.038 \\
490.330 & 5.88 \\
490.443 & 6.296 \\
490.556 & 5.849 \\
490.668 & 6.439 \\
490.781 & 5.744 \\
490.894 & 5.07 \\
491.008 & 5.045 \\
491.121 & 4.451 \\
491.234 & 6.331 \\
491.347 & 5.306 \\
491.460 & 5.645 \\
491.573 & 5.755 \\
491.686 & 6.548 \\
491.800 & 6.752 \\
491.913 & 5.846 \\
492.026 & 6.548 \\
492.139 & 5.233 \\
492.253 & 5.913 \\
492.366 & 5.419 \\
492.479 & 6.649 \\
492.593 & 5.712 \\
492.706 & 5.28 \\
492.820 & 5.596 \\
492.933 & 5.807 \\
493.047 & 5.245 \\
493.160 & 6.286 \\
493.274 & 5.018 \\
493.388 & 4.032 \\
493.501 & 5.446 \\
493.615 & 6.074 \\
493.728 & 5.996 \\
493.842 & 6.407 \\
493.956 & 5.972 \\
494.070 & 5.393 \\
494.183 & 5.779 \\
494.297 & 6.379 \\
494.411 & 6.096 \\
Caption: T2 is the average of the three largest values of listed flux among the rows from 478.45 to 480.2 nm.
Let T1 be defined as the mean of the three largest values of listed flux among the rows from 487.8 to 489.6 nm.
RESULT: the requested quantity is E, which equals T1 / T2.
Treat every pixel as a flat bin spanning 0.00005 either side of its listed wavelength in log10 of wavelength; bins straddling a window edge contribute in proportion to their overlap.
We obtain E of 1.00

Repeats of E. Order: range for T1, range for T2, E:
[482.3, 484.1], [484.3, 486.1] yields 0.95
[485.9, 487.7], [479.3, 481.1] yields 1.03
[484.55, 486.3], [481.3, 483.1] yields 1.03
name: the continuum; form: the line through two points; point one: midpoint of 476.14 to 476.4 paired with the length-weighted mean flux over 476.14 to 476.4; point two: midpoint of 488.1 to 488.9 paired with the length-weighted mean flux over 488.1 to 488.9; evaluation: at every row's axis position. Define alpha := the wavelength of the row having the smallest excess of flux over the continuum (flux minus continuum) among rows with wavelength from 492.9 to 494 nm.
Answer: 493.388 nm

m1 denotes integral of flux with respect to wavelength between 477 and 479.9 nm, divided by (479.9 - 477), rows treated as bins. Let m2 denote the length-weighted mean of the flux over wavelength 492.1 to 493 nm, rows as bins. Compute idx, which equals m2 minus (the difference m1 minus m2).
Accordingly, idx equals 5.8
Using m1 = 5.64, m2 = 5.70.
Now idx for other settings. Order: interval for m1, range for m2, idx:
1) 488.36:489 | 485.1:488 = 5.8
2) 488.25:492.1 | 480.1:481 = 5.5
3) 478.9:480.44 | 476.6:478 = 5.3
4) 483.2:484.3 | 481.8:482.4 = 7.0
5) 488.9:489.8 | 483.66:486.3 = 5.3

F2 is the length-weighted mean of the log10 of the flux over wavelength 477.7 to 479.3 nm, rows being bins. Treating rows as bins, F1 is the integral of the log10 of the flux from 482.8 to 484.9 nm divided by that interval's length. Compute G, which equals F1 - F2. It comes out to -0.032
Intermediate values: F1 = 0.720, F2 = 0.752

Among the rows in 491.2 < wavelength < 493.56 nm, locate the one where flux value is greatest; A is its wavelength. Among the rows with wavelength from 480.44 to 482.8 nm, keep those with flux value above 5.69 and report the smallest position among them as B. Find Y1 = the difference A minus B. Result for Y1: 11.31 nm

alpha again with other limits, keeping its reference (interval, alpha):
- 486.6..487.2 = 487.179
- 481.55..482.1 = 481.935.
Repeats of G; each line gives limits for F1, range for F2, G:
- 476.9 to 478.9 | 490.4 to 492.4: -0.010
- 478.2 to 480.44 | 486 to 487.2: 0.017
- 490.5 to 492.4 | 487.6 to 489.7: -0.012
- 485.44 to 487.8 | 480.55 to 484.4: 0.002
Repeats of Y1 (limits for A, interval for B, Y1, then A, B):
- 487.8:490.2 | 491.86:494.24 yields -1.81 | 490.104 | 491.913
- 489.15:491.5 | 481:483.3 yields 8.72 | 490.104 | 481.380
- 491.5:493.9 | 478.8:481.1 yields 12.96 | 491.800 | 478.837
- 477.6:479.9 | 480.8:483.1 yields -2.10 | 478.727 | 480.826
